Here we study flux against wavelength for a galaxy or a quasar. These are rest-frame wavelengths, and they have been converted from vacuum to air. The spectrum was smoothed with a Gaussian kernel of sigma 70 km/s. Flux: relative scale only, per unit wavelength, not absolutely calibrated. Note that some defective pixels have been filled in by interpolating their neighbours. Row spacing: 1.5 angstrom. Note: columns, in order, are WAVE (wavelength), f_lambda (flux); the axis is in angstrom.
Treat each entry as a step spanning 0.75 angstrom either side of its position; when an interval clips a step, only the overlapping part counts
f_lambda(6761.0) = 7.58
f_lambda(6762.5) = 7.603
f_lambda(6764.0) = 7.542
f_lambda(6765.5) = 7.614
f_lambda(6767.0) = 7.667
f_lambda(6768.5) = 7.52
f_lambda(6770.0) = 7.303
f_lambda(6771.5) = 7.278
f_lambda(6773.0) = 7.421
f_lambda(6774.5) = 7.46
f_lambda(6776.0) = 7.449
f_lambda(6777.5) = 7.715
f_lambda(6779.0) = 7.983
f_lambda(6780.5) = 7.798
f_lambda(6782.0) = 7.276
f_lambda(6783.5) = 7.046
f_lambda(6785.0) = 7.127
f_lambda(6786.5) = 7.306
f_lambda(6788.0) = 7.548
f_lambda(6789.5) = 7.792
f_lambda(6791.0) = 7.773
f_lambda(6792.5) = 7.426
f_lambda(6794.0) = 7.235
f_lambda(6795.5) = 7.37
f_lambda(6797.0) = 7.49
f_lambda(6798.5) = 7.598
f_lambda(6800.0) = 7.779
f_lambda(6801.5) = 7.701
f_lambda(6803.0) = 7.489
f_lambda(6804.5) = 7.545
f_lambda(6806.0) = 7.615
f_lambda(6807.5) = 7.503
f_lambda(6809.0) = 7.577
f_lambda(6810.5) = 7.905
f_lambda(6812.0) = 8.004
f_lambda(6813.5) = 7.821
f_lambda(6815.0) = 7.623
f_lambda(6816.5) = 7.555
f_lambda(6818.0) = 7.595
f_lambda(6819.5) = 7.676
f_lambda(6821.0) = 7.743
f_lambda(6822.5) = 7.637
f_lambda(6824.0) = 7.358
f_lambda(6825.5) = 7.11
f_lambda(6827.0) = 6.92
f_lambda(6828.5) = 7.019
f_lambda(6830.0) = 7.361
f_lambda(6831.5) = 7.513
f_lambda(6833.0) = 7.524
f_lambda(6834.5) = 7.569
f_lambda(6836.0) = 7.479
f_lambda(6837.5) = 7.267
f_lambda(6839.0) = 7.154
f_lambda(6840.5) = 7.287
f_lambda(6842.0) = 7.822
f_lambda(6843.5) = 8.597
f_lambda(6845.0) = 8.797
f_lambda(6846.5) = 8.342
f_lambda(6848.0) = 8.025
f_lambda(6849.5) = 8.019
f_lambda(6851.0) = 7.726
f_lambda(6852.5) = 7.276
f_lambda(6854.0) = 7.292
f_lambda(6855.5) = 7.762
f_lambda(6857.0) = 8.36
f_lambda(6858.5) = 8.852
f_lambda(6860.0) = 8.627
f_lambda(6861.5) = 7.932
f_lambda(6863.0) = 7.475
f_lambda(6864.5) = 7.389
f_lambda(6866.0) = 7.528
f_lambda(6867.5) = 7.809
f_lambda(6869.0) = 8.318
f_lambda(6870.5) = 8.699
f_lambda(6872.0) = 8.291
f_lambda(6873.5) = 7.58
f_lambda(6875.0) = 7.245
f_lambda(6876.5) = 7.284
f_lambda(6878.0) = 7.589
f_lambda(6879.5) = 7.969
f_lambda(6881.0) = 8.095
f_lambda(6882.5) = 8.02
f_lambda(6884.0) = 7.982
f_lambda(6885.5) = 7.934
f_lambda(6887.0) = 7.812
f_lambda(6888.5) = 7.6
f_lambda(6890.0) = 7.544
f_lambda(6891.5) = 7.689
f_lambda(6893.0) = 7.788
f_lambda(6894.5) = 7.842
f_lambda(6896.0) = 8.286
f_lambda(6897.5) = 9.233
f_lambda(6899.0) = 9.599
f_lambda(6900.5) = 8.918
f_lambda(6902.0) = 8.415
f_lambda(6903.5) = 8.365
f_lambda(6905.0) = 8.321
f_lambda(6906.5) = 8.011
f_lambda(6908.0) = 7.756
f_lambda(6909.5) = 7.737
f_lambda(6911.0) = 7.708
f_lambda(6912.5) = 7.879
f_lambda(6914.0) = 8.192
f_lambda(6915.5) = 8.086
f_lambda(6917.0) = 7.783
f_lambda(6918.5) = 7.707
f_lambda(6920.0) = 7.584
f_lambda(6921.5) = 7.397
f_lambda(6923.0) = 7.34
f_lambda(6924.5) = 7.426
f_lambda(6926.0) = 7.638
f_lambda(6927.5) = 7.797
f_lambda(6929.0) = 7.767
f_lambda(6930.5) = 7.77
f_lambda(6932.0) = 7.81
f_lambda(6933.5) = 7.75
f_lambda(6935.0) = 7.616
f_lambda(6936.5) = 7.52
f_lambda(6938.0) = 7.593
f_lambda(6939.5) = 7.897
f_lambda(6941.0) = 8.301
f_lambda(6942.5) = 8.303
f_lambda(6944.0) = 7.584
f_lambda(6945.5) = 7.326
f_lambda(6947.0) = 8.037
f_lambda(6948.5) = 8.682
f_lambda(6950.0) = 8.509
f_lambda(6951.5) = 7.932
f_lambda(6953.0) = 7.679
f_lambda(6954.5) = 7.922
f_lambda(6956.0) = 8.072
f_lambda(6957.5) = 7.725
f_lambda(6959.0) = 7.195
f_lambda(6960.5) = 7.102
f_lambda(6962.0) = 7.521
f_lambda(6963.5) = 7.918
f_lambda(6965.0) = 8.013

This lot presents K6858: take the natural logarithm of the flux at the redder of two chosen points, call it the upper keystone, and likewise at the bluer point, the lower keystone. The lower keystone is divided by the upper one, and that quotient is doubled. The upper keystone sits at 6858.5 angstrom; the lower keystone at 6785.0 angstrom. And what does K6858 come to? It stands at 1.80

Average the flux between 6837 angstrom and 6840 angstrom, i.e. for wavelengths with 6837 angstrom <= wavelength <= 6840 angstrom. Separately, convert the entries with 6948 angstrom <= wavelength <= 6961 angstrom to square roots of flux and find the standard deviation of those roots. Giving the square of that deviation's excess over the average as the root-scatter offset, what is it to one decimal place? 50.7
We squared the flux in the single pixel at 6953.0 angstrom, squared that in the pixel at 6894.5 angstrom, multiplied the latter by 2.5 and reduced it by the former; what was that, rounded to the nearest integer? 95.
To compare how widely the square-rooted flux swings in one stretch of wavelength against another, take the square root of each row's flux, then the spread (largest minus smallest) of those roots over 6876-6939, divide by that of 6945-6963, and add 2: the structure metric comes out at 3.42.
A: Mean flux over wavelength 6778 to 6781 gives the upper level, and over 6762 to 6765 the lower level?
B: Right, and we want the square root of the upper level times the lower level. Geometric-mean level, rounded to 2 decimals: 7.73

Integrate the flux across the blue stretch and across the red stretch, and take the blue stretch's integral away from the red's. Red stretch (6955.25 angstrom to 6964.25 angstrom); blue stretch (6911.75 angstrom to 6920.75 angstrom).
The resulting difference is -2.5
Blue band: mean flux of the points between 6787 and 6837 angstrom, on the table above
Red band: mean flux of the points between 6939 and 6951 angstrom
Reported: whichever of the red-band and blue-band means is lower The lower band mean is 7.54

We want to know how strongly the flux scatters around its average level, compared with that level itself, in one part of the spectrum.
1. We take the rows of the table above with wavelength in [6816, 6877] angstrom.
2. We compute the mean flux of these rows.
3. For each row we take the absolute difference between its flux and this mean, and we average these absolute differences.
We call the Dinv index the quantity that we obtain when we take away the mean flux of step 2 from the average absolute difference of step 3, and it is -7.32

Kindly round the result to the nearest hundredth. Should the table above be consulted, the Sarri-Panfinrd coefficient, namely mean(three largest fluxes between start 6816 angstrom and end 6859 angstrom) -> 8.75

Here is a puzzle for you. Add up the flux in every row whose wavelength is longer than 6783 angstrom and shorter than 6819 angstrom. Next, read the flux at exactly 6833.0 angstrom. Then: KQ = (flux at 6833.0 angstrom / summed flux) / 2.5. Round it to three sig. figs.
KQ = 0.0166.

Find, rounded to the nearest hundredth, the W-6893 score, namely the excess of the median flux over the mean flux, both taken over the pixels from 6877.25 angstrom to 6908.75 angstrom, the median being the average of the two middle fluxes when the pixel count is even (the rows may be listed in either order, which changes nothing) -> -0.15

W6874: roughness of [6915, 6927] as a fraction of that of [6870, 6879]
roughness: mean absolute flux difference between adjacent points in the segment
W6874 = 0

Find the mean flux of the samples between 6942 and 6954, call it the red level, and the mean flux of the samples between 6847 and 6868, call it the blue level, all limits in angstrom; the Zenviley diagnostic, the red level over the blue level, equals 1.02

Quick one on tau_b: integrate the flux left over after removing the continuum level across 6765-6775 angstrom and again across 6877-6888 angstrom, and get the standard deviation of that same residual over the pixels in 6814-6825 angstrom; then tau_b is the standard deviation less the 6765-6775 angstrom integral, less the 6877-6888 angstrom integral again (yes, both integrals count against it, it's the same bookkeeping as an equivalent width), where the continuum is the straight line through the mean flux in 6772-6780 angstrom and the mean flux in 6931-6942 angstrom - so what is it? 0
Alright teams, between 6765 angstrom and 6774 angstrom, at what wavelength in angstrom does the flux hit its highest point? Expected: 6767.0 angstrom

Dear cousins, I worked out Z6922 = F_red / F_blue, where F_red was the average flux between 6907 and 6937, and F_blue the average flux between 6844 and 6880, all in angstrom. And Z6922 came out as 0.97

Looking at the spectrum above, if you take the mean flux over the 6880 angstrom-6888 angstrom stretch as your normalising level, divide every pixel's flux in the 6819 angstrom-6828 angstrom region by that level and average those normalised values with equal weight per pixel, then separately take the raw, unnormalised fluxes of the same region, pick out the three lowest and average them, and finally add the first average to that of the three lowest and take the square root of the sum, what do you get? 2.839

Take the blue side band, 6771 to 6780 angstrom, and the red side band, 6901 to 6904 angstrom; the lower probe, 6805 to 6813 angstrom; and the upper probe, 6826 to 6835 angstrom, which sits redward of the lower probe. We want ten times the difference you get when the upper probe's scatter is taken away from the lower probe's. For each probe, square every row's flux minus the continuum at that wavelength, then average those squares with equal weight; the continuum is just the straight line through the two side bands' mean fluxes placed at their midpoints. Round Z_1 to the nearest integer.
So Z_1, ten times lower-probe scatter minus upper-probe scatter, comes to -4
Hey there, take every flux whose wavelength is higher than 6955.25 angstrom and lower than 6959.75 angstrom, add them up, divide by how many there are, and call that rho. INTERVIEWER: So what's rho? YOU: 7.7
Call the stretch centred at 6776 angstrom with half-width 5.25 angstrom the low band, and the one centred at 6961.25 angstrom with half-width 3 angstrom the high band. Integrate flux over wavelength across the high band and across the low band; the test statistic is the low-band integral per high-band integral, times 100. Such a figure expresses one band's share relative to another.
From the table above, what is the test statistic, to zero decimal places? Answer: 179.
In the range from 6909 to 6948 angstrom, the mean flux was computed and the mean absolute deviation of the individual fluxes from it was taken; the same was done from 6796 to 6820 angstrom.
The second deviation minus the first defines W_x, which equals -0.08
